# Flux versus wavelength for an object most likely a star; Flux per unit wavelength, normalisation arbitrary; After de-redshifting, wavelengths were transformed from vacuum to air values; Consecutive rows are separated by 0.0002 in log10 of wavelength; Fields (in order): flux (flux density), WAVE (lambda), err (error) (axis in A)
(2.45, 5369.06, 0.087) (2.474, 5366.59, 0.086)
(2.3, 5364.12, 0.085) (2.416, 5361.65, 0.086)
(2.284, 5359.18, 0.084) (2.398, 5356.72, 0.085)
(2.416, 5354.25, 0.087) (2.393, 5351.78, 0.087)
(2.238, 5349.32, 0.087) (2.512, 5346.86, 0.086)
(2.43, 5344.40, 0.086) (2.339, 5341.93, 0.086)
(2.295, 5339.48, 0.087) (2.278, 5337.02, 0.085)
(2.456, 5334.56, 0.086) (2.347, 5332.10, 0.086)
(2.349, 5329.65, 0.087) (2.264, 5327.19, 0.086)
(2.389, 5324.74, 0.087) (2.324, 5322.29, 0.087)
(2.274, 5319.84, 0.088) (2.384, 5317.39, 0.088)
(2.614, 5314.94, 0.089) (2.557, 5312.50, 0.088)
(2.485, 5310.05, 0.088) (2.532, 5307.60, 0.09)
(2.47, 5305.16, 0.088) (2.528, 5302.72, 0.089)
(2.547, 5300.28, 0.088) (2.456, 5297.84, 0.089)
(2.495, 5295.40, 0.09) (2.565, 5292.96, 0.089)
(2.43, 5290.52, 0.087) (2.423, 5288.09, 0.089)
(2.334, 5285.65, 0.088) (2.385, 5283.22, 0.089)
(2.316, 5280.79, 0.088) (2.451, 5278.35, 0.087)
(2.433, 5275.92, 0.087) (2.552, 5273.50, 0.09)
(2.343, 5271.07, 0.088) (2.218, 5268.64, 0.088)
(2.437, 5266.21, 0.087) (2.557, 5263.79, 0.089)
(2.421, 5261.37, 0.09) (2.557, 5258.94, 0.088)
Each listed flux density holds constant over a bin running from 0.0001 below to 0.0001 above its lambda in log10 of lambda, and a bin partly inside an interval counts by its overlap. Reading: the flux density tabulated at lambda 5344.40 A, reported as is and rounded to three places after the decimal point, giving 2.430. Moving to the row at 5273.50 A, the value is 2.552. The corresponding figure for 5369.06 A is 2.450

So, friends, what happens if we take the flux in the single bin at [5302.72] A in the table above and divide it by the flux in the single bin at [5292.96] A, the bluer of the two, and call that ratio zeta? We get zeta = 0.99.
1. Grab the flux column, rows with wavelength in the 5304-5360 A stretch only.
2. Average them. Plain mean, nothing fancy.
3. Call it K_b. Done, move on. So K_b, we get 2.39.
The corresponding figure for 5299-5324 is 2.47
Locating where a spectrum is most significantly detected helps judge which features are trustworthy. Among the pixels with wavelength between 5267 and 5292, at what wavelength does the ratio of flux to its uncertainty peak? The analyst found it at 5273.50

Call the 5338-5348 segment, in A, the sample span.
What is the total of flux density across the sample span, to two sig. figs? 9.6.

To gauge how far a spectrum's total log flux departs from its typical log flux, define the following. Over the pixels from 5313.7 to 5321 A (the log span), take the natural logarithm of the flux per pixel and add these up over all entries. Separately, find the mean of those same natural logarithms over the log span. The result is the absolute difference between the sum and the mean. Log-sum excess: 1.77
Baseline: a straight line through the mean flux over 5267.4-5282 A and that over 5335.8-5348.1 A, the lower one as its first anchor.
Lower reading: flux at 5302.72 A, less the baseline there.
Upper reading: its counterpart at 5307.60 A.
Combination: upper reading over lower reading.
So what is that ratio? 1.0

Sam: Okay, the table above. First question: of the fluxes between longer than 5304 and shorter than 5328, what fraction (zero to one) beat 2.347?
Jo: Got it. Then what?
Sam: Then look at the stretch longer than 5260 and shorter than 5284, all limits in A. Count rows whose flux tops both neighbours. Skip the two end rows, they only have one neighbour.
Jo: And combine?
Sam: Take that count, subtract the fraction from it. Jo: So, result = 2.30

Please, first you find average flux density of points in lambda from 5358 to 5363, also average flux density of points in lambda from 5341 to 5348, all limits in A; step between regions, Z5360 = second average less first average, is 0.08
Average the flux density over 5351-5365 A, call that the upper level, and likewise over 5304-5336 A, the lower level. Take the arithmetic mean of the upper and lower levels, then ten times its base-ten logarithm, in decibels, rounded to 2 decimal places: 3.79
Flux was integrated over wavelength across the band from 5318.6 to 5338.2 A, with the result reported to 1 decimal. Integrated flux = 45.8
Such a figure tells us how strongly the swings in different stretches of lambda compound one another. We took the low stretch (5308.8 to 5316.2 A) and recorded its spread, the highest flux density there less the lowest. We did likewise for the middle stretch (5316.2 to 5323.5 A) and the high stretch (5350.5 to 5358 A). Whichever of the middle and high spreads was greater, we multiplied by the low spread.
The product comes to 0.014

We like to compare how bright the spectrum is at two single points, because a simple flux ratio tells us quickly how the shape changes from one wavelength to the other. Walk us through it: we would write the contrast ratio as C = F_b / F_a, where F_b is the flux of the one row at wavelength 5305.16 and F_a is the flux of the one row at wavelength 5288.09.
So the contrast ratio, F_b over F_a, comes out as 1.02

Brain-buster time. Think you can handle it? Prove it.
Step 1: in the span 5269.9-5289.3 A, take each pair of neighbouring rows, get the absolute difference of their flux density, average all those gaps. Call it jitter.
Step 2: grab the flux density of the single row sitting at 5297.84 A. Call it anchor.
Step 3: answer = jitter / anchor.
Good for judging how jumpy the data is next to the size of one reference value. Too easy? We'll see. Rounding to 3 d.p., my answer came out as 0.040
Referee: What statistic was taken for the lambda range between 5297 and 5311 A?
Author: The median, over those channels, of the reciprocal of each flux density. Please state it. 0.399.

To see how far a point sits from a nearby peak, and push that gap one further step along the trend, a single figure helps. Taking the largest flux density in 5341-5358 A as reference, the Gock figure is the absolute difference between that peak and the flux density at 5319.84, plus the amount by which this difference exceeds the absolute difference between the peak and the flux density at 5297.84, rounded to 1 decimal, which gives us 0.4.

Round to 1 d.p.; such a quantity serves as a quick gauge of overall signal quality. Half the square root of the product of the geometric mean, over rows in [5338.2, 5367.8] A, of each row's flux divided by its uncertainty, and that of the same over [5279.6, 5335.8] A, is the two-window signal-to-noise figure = 13.8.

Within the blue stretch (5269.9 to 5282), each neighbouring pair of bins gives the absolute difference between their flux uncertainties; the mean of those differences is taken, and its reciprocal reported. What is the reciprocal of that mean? 667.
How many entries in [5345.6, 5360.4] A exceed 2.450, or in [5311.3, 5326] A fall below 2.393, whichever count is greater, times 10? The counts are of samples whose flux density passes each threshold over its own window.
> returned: 40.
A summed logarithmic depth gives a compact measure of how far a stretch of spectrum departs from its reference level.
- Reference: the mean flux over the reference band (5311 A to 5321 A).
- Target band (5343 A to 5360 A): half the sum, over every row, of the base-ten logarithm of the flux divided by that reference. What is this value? -0.05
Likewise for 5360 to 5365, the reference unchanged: -0.02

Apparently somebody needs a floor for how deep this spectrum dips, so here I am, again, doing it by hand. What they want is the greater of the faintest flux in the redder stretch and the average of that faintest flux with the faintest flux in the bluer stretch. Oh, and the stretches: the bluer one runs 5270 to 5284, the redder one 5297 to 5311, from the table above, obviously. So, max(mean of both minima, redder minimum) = 2.46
